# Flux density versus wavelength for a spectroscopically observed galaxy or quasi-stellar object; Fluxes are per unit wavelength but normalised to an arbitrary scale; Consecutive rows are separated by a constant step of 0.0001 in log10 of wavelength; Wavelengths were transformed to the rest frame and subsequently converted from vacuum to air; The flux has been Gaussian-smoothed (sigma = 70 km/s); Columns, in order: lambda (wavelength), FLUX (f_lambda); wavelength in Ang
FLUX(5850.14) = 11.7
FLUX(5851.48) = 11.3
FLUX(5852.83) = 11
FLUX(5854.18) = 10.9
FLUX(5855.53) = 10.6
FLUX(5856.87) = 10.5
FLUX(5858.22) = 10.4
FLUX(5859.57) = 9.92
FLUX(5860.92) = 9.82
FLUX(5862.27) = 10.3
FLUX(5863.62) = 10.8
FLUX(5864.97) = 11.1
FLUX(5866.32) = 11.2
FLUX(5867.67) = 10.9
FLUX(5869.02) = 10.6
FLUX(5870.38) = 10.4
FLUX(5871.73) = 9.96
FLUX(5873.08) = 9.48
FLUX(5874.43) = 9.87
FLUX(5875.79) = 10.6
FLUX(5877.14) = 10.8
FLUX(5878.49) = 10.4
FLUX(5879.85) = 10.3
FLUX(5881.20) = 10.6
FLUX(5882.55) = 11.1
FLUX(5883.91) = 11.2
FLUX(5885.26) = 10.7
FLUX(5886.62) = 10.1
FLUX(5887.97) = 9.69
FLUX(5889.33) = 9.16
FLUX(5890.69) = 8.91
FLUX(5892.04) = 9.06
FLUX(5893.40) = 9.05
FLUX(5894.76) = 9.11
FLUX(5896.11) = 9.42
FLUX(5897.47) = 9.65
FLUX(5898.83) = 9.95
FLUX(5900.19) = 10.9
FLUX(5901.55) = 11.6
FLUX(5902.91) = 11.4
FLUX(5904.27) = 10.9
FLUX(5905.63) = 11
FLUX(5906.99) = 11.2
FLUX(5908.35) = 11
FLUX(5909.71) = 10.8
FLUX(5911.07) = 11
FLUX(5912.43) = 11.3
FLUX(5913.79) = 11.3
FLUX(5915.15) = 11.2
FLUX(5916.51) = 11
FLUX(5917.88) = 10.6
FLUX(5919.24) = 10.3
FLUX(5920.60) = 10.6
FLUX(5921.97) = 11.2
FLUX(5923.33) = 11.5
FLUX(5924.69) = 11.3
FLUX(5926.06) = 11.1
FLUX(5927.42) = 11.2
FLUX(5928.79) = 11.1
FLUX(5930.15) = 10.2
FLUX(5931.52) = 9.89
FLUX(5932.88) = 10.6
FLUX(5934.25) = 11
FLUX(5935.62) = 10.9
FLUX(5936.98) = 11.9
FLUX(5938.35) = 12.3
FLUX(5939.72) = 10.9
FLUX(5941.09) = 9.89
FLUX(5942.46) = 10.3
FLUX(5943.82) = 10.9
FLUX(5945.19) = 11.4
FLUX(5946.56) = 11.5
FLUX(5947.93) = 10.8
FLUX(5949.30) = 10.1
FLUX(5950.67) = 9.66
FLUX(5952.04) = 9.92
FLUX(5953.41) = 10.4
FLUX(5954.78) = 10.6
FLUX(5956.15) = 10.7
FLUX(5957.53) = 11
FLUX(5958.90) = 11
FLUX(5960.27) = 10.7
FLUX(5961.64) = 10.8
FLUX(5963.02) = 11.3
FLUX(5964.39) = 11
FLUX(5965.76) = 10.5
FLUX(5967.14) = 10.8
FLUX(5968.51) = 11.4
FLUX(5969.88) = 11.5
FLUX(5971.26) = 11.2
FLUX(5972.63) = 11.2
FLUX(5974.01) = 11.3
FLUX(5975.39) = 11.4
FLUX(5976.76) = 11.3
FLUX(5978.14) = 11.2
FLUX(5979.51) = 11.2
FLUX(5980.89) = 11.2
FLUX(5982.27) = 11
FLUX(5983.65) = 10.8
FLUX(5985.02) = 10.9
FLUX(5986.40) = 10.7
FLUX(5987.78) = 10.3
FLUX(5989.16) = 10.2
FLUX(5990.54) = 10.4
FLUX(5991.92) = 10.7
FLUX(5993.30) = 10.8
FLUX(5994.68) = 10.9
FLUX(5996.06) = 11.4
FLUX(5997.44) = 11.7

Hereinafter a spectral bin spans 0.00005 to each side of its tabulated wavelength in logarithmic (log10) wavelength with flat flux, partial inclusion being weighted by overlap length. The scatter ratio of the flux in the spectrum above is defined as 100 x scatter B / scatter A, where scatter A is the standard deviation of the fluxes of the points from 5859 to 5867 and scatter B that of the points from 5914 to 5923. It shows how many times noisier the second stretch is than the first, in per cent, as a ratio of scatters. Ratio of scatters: 62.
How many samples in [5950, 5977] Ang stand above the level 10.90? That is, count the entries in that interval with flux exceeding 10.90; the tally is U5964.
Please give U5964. 11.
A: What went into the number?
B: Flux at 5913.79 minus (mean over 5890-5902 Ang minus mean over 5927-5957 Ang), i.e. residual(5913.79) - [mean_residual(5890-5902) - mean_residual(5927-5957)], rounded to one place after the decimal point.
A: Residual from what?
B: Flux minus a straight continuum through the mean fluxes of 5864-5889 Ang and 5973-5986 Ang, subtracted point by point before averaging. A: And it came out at 1.3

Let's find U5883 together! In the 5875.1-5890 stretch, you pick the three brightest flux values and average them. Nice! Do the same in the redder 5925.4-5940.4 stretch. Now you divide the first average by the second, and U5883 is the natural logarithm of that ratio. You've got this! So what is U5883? -0.067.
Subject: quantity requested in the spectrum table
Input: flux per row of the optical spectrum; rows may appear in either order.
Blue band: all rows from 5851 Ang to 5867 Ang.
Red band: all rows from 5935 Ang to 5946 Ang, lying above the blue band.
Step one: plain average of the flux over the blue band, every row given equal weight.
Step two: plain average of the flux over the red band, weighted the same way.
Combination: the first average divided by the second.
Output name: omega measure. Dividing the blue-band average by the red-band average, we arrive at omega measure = 0.96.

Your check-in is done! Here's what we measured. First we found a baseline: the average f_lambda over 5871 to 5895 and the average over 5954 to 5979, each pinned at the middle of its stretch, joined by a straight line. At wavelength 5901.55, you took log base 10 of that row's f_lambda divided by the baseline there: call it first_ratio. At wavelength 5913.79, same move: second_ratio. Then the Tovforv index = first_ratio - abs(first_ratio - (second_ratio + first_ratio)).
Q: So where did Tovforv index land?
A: 0.018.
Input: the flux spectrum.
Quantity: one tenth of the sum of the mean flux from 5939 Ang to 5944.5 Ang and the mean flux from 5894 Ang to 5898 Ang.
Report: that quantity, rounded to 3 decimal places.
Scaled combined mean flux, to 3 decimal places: 1.989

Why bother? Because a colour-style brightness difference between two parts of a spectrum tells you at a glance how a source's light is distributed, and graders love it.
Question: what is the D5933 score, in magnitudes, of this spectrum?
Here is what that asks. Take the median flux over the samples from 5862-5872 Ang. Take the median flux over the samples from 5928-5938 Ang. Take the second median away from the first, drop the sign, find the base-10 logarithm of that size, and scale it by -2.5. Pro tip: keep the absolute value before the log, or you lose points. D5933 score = 1.7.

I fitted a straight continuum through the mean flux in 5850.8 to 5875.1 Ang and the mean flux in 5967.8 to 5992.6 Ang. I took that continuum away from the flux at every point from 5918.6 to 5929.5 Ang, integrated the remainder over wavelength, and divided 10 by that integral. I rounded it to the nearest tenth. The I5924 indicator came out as 3.3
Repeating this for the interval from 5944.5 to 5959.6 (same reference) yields -2.8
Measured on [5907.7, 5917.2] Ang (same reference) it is 2.8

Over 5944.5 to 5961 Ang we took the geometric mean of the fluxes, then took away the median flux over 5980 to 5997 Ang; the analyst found -0.2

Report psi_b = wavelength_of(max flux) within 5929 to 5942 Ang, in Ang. 5938.35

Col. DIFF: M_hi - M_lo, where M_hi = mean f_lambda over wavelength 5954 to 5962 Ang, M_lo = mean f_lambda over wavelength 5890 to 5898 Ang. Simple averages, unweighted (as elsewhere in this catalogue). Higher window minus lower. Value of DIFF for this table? 1.6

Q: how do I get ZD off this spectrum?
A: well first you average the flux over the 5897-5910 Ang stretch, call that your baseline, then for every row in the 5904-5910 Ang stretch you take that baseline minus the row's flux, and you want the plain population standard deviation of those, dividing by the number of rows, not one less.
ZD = 0.13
